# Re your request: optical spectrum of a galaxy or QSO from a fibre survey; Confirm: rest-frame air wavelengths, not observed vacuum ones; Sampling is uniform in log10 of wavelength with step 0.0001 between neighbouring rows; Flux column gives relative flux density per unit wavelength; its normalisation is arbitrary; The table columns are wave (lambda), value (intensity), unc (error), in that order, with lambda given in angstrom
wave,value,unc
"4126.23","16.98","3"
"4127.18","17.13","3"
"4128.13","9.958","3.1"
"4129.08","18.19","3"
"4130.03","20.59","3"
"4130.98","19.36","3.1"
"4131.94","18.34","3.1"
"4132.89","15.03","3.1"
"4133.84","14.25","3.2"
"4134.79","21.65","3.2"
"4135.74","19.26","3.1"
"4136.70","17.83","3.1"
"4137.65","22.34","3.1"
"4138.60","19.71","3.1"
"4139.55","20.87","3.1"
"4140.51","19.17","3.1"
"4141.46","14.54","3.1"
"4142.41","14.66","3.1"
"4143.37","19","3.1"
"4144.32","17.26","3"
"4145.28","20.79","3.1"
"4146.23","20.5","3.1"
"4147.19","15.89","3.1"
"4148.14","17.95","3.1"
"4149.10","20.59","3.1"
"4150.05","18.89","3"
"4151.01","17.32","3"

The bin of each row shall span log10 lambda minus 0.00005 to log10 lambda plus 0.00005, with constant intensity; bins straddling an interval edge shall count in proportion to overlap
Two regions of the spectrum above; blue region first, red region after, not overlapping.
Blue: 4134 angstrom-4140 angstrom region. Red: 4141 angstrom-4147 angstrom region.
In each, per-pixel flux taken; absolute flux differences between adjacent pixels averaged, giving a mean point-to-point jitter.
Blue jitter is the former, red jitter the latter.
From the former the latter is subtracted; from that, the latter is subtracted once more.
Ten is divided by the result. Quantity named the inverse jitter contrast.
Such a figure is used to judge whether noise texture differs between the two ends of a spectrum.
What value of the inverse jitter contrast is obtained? -6.3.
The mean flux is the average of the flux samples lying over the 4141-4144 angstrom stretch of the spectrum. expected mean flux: 16.1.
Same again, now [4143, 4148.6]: 18.6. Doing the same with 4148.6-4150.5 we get 19.7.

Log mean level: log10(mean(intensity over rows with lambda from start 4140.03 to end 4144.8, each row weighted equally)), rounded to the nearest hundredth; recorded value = 1.23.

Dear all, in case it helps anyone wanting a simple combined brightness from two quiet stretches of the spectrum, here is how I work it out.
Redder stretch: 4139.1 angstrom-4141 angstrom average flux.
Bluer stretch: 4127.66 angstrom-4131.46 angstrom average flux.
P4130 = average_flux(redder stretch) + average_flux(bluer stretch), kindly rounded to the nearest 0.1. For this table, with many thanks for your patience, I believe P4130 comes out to 37.0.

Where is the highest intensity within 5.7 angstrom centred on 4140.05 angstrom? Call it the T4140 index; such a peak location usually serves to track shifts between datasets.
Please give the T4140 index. 4137.65 angstrom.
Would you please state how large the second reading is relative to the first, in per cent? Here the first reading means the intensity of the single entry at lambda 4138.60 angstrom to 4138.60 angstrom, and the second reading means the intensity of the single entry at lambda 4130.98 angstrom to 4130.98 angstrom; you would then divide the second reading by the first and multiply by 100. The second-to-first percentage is 98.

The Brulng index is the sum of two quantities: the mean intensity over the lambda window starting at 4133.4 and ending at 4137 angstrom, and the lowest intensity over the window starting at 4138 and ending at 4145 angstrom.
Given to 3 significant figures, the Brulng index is 32.8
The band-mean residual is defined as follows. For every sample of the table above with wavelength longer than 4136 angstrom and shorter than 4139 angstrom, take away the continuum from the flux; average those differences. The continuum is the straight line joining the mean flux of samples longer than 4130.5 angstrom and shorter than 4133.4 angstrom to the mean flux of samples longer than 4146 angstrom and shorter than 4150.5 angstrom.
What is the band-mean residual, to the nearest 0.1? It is 2.0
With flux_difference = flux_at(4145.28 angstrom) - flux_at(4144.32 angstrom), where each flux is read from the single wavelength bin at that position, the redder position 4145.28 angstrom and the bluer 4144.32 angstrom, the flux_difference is 3.5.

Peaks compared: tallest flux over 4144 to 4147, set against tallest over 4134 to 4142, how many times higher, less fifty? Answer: -49.1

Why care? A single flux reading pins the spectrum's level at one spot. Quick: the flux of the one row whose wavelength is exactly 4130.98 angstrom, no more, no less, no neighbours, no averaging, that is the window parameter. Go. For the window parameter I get 19.36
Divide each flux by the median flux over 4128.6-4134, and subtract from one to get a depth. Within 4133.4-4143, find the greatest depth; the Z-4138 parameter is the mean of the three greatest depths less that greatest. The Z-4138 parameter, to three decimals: -0.013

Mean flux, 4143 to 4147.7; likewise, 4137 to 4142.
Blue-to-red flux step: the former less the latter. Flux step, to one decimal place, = -0.6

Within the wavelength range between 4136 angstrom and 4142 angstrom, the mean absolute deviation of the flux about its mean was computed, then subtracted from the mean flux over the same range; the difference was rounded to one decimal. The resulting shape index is 17.1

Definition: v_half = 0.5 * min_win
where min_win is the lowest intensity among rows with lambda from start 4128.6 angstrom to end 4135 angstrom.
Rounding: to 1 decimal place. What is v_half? 7.1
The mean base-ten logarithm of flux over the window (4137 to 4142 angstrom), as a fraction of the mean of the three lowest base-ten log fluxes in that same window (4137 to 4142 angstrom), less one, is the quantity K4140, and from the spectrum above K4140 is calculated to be 0.028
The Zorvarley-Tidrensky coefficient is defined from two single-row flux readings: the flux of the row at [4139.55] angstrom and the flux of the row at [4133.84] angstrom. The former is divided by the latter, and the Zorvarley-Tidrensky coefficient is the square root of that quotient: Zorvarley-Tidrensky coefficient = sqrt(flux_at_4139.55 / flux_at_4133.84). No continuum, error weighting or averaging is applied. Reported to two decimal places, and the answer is 1.21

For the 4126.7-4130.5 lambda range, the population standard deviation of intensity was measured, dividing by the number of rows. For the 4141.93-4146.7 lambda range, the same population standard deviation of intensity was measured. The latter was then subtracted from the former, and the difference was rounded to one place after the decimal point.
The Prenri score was 1.7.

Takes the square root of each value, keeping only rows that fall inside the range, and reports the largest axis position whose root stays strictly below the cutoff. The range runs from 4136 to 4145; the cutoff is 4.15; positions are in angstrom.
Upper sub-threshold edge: 4142.41 angstrom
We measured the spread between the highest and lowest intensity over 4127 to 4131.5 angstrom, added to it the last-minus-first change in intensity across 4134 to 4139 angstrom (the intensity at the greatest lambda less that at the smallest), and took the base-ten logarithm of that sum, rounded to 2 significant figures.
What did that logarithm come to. 0.94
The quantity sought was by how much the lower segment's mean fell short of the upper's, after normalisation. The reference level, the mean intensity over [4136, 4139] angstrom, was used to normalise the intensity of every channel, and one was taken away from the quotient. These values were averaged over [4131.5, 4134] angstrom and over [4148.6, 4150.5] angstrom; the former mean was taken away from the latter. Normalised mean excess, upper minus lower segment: 0.19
